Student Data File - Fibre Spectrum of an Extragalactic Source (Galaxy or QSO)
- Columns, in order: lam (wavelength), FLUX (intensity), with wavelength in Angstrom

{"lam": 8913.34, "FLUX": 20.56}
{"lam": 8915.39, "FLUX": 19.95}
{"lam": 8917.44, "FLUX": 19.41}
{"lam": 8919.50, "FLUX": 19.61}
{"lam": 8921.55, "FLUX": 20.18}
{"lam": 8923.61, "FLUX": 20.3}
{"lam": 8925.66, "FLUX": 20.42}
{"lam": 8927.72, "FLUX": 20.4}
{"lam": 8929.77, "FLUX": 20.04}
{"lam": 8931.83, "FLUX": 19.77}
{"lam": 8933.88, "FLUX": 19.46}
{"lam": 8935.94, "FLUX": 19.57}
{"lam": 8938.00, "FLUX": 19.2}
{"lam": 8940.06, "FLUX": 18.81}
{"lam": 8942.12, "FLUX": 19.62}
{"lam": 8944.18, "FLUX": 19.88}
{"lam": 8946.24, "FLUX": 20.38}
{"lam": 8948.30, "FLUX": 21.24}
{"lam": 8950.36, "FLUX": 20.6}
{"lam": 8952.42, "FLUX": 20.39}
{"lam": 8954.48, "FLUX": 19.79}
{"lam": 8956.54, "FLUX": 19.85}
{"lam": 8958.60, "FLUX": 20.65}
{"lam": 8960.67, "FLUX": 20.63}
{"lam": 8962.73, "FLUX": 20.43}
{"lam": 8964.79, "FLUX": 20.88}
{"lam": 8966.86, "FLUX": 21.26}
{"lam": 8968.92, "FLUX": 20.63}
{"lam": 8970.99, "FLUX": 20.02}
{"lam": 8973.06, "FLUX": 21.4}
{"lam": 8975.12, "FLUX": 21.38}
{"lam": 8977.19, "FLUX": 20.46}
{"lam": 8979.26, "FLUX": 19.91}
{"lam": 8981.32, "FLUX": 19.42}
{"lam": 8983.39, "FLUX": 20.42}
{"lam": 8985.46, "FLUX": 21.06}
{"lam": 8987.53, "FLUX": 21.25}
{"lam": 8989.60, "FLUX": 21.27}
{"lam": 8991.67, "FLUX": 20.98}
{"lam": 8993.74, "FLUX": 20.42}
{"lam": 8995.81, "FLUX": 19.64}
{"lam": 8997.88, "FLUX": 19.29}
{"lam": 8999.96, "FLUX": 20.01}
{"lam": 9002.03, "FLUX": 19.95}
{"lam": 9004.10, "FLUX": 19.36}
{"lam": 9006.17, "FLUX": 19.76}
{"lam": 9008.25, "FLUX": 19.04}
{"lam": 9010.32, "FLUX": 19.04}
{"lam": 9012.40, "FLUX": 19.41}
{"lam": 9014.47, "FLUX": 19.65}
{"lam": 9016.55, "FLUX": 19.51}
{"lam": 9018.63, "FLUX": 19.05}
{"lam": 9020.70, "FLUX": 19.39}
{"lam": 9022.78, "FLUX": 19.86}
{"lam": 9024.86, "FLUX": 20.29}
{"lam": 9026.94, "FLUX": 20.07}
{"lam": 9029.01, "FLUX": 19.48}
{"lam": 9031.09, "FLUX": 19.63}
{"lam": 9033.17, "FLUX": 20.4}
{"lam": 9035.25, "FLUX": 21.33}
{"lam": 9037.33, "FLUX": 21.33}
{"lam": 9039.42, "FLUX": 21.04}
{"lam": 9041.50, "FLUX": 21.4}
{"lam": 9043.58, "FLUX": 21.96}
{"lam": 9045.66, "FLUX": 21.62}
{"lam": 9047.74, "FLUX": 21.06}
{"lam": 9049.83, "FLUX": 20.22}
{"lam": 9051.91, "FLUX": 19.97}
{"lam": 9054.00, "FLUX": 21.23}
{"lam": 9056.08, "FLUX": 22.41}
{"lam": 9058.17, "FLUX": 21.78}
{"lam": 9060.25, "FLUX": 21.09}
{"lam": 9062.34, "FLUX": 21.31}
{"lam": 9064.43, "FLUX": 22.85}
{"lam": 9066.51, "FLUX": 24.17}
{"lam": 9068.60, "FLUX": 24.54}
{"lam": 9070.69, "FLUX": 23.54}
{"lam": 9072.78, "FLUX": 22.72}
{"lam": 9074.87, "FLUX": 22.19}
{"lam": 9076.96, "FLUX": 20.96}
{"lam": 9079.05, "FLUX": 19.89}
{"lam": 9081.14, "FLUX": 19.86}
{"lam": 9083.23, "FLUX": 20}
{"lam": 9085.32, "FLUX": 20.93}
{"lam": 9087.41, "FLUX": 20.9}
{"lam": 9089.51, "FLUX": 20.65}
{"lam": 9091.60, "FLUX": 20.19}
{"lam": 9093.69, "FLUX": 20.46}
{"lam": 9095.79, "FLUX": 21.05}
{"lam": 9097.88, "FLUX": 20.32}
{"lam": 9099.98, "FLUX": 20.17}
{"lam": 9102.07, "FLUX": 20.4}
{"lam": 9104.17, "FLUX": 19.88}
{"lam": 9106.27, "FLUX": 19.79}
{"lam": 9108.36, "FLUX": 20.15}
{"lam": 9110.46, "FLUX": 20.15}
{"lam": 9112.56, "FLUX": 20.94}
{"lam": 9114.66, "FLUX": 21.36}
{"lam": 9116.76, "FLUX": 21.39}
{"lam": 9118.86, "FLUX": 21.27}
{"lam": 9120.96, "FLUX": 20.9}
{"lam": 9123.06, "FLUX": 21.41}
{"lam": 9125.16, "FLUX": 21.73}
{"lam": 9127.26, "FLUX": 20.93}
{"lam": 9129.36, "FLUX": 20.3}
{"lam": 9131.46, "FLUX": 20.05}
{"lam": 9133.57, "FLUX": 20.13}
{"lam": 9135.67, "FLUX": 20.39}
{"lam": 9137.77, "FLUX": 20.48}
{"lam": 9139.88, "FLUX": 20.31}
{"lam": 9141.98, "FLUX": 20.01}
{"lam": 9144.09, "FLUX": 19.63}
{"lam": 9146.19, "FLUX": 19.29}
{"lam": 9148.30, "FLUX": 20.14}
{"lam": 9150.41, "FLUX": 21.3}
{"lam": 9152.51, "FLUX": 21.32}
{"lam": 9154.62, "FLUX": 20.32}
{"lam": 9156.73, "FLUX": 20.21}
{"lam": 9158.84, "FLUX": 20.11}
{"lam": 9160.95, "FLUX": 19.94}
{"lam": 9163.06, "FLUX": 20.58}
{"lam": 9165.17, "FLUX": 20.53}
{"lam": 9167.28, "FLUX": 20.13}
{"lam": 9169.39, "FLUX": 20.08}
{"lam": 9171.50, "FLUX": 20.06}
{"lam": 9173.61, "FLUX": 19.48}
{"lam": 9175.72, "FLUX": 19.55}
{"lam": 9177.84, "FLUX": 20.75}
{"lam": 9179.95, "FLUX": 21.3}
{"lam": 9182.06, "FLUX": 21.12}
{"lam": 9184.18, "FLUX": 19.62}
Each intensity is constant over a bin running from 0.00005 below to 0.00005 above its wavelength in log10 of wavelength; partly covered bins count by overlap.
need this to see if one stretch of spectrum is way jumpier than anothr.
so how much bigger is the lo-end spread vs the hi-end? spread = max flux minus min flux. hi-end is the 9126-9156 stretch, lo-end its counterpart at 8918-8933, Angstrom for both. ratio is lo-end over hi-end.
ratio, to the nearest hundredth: 0.40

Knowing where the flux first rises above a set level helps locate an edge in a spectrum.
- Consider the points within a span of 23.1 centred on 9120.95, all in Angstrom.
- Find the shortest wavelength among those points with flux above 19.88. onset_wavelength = 9110.46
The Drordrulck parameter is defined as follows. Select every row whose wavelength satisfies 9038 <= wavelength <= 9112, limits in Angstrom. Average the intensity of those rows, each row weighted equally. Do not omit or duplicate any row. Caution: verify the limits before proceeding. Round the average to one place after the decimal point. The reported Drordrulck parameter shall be 21.2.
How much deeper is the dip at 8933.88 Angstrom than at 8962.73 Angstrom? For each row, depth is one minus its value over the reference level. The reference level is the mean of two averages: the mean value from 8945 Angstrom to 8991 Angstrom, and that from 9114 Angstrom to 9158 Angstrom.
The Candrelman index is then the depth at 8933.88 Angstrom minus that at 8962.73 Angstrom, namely 0.047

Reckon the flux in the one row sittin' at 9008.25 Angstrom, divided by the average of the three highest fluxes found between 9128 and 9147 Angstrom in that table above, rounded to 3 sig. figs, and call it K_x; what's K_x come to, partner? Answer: 0.934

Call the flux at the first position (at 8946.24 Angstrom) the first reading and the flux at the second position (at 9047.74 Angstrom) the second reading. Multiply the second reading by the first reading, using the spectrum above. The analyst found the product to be 429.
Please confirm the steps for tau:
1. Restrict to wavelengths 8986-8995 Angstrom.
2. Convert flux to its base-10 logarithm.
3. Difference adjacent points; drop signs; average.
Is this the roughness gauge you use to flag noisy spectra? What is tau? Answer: 0.006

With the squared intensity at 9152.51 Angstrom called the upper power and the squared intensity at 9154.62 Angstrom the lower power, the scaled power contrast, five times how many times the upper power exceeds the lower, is 5.5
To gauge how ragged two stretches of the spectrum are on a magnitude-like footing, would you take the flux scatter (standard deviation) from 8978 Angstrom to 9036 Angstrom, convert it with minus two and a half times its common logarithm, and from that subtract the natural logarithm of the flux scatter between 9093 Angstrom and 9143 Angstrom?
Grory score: 1.0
